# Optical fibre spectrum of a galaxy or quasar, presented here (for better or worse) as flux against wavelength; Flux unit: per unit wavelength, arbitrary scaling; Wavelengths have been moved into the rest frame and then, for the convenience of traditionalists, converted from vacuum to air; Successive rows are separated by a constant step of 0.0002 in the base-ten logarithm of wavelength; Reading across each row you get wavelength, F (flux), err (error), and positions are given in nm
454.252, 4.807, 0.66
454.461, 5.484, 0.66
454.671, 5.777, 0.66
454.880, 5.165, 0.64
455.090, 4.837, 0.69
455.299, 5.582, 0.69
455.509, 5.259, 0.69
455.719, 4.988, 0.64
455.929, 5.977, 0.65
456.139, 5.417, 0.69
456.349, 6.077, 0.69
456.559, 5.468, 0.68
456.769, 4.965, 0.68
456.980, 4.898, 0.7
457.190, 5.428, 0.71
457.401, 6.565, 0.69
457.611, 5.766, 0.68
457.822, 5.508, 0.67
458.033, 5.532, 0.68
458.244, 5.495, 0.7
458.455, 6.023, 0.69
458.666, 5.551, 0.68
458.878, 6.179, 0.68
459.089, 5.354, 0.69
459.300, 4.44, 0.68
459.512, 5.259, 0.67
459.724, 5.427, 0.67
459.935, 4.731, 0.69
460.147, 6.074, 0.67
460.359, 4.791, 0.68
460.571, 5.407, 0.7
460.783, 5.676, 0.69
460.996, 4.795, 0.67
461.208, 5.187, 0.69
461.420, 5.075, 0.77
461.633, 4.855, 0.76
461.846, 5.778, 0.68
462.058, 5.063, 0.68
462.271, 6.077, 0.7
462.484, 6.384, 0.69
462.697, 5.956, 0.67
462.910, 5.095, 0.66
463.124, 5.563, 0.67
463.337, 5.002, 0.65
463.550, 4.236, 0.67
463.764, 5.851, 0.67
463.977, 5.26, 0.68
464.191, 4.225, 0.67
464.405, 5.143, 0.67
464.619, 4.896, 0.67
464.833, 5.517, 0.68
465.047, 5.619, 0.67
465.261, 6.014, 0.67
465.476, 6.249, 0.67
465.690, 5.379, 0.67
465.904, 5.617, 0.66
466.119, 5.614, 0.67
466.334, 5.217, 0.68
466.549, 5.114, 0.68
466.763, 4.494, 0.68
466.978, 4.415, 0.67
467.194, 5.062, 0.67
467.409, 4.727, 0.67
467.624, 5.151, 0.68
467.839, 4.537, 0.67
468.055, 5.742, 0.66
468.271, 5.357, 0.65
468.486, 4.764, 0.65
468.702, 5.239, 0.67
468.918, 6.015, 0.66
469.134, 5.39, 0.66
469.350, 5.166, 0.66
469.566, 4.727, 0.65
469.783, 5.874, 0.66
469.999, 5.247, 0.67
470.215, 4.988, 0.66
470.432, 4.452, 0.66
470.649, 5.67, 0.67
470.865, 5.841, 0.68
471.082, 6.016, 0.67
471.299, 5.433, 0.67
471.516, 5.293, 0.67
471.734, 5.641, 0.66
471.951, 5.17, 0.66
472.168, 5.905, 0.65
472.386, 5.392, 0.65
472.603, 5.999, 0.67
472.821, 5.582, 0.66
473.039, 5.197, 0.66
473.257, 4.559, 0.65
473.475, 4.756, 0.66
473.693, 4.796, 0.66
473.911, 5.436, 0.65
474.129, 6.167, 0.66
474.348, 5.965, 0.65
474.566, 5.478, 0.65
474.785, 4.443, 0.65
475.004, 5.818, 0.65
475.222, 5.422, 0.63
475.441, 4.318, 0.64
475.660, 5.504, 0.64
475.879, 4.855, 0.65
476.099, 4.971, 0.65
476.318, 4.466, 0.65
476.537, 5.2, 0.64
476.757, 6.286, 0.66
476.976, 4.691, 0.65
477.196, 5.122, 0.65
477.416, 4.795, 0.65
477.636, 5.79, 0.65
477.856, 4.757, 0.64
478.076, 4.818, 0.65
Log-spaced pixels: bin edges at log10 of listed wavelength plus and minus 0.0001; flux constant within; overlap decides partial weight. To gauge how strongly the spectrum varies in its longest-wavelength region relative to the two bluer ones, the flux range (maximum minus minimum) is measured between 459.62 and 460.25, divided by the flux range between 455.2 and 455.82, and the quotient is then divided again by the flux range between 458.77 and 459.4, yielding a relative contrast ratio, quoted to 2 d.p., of 1.30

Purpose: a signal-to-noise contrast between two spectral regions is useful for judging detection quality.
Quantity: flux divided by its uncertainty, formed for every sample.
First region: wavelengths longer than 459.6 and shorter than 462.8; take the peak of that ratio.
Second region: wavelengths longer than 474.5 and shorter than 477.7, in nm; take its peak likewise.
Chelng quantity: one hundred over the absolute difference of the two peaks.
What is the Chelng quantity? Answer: 368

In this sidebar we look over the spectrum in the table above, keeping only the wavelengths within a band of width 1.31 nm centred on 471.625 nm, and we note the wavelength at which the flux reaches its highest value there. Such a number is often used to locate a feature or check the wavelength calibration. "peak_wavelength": 471.082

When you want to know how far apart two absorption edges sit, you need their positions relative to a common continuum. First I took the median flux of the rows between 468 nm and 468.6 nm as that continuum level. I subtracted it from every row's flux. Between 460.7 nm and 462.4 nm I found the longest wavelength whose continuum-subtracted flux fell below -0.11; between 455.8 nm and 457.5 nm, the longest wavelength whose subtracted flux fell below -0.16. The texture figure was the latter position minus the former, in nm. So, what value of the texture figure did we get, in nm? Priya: -5.08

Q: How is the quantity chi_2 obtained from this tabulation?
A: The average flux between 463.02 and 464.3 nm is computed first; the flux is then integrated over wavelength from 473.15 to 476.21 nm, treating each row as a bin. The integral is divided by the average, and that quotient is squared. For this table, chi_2 10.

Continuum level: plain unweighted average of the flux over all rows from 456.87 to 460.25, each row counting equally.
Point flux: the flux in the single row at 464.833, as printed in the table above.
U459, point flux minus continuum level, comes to 0.00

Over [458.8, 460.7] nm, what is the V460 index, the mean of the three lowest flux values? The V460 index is 4.7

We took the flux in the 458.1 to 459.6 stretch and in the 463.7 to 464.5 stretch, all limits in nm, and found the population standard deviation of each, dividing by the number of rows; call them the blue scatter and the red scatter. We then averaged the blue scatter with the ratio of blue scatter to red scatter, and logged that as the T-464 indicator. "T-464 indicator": 0.71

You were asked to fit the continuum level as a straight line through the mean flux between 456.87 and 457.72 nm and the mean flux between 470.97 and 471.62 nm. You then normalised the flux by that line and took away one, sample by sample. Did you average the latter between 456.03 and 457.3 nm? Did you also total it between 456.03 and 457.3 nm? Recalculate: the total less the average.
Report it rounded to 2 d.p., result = -0.26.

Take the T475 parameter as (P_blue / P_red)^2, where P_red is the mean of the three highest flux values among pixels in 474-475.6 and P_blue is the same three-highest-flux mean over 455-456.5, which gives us 0.97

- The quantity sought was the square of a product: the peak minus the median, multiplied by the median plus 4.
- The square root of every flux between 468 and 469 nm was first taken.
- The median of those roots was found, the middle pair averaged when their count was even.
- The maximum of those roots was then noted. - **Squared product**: 0.76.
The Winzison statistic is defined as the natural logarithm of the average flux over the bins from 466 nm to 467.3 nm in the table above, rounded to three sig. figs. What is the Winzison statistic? 1.61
